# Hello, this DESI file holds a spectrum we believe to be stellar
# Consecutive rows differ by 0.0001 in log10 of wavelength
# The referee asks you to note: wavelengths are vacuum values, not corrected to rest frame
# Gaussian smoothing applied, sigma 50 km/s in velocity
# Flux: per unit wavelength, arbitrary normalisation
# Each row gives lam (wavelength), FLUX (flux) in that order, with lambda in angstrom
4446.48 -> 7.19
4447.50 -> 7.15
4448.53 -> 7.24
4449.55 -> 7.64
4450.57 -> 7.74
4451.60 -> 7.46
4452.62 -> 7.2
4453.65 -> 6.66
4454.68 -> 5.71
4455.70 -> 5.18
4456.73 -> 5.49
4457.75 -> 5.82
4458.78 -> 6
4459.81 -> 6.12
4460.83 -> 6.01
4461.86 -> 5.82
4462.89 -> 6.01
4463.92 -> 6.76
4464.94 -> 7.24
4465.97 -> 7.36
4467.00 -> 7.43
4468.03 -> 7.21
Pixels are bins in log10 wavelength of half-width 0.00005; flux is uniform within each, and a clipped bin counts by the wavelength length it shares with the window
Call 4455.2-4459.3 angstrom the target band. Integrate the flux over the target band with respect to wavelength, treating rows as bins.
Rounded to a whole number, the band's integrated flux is 23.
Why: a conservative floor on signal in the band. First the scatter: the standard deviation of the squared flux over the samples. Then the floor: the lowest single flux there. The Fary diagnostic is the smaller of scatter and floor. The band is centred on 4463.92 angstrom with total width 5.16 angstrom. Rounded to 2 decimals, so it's 5.82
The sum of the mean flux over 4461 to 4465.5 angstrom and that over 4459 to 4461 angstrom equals 12.5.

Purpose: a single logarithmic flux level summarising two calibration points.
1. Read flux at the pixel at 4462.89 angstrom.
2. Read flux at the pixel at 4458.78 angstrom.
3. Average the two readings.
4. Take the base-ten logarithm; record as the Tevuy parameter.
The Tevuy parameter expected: 0.779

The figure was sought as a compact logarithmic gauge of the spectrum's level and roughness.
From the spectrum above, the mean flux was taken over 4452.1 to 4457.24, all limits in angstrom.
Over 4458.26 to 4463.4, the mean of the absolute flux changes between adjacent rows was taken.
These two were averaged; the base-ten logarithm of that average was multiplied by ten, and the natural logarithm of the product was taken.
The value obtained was 1.59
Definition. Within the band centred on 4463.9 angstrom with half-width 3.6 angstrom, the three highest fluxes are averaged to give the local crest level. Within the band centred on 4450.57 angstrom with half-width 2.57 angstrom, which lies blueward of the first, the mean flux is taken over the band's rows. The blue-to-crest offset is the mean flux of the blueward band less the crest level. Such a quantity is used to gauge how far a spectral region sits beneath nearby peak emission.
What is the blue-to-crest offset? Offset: 0.1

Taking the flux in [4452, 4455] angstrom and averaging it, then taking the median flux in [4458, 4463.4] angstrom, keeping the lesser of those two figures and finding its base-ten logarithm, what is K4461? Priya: 0.78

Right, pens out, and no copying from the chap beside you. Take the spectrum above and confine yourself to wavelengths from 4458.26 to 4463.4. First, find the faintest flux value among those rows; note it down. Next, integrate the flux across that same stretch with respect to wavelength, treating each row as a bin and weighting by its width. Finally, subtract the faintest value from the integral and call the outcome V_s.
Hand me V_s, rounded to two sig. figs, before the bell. 25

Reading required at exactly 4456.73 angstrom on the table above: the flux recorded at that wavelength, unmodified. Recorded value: 5.49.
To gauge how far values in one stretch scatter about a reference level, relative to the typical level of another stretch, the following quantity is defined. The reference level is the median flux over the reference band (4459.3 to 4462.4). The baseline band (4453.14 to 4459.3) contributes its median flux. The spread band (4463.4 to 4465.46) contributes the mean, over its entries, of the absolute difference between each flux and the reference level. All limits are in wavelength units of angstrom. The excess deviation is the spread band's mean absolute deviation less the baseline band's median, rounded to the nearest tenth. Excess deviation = -4.8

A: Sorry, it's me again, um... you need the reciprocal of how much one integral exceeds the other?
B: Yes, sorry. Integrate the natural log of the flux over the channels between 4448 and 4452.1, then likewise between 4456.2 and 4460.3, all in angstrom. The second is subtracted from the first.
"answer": 1.0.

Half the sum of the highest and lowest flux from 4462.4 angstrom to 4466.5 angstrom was 6.7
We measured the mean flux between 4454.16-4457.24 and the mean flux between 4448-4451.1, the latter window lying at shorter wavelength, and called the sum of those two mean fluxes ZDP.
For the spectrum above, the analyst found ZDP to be 13.0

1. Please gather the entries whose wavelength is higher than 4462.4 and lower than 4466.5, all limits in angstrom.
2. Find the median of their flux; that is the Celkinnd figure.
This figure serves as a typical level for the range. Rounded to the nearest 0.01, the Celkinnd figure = 7.00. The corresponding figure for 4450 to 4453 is 7.46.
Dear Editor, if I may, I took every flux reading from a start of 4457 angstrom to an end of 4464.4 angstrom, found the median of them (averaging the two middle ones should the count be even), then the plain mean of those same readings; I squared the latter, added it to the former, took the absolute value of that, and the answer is 43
